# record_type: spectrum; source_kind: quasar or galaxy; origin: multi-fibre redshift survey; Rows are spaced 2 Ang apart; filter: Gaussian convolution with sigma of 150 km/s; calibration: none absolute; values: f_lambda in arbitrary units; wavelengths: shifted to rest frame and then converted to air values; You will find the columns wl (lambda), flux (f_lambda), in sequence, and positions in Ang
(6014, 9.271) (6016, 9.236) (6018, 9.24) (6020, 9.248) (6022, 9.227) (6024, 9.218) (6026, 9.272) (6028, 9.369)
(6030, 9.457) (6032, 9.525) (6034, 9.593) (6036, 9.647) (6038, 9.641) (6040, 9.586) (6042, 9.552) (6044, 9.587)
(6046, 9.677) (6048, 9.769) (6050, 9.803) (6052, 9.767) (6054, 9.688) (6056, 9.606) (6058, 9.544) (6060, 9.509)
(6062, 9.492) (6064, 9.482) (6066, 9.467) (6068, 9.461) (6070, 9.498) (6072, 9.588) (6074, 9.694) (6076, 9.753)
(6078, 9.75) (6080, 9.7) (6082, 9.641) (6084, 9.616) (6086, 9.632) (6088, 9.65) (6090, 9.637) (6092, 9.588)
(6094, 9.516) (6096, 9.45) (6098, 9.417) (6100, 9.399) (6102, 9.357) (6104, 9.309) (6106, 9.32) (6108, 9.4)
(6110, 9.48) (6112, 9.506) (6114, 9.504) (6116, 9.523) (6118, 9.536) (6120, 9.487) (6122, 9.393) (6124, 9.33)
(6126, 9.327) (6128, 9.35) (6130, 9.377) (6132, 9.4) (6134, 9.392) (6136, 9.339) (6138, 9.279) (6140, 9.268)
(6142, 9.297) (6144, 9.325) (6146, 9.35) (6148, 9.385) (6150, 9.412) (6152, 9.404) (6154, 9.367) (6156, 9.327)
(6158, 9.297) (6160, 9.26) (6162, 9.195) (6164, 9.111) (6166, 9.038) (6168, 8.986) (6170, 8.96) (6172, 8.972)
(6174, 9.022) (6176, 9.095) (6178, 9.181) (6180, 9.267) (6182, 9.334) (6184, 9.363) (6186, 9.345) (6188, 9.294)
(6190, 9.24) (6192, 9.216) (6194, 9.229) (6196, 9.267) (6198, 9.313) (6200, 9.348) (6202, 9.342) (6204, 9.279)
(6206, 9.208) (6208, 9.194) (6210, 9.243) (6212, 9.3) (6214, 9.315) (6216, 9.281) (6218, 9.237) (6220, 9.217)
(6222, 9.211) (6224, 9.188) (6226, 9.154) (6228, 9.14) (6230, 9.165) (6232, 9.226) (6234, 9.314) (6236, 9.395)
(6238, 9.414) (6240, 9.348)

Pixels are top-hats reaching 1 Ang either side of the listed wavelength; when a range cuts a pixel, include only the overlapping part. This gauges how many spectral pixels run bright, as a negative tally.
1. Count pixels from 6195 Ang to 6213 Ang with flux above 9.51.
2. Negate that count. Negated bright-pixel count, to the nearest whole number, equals 0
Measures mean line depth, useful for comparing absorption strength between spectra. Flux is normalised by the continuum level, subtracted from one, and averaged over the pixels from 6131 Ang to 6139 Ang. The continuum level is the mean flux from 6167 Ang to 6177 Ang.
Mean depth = -0.038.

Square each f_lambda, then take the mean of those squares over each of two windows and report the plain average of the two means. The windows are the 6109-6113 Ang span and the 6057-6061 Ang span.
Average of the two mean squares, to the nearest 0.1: 90.4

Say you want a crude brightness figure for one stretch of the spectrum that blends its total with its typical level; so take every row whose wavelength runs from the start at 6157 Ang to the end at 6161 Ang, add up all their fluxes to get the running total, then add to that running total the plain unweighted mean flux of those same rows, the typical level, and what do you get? 27.8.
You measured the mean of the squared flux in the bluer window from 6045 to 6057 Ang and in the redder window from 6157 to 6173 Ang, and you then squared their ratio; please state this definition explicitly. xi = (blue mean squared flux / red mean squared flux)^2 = 1.30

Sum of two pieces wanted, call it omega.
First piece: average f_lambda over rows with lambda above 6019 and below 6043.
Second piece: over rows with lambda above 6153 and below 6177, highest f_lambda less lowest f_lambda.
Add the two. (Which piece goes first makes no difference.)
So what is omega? 9.85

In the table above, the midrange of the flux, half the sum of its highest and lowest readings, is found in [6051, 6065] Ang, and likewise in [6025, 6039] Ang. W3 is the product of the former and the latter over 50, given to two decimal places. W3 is 1.82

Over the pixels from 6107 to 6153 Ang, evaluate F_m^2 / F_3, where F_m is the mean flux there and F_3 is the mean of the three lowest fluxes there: 9.51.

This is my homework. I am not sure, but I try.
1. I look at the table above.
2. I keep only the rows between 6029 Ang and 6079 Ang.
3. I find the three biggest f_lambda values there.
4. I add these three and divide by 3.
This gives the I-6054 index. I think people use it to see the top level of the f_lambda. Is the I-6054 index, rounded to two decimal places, 9.78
